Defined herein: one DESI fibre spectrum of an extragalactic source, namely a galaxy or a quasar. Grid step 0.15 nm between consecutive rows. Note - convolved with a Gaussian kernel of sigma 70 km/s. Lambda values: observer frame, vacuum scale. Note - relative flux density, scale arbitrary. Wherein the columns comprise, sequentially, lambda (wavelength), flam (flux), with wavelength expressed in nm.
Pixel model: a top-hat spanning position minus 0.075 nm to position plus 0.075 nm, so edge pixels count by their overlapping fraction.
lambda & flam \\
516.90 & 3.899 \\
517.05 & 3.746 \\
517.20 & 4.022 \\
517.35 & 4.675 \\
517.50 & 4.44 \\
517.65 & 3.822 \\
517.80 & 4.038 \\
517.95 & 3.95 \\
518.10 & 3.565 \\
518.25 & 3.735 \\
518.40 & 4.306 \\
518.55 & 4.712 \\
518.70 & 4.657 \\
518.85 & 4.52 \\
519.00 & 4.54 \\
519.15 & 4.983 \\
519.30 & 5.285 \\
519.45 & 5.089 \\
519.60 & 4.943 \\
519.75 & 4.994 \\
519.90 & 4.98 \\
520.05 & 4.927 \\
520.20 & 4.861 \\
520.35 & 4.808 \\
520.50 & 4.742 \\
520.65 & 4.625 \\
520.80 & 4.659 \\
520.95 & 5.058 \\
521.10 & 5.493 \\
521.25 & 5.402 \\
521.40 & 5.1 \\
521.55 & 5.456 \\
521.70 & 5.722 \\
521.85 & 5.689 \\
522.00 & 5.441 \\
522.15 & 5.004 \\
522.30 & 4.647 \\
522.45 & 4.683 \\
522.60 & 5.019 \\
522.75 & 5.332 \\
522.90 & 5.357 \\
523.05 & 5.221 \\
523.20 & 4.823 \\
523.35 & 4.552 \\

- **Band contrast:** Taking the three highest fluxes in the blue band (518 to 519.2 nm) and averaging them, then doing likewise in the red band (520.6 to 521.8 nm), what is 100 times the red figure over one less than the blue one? 147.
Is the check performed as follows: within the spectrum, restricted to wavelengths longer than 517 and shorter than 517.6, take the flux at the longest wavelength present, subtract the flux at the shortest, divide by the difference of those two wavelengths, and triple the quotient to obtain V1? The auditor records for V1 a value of 5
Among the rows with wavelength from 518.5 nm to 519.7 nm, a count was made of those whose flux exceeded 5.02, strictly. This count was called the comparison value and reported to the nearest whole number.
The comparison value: 2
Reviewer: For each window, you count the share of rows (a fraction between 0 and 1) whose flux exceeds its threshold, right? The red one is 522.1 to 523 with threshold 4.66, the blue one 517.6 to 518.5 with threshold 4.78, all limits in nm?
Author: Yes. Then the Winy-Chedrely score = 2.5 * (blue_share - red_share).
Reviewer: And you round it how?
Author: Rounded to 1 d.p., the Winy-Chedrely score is -2.1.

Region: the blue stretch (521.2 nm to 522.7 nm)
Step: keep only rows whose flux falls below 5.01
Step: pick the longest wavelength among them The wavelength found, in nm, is 522.45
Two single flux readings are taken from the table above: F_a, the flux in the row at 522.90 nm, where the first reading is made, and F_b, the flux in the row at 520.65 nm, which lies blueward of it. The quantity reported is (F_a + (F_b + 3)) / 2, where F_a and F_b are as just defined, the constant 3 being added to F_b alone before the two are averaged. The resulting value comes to 6.49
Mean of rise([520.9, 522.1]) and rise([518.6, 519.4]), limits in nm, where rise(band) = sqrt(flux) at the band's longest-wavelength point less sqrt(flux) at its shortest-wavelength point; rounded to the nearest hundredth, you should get 0.11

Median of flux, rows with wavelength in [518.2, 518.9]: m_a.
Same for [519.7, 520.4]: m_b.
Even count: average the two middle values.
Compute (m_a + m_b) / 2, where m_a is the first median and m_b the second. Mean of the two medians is 4.72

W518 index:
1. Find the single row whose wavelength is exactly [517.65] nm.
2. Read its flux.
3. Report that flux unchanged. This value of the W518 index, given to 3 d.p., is 3.822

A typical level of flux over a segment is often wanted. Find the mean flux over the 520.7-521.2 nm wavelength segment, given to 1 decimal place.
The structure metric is 5.1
